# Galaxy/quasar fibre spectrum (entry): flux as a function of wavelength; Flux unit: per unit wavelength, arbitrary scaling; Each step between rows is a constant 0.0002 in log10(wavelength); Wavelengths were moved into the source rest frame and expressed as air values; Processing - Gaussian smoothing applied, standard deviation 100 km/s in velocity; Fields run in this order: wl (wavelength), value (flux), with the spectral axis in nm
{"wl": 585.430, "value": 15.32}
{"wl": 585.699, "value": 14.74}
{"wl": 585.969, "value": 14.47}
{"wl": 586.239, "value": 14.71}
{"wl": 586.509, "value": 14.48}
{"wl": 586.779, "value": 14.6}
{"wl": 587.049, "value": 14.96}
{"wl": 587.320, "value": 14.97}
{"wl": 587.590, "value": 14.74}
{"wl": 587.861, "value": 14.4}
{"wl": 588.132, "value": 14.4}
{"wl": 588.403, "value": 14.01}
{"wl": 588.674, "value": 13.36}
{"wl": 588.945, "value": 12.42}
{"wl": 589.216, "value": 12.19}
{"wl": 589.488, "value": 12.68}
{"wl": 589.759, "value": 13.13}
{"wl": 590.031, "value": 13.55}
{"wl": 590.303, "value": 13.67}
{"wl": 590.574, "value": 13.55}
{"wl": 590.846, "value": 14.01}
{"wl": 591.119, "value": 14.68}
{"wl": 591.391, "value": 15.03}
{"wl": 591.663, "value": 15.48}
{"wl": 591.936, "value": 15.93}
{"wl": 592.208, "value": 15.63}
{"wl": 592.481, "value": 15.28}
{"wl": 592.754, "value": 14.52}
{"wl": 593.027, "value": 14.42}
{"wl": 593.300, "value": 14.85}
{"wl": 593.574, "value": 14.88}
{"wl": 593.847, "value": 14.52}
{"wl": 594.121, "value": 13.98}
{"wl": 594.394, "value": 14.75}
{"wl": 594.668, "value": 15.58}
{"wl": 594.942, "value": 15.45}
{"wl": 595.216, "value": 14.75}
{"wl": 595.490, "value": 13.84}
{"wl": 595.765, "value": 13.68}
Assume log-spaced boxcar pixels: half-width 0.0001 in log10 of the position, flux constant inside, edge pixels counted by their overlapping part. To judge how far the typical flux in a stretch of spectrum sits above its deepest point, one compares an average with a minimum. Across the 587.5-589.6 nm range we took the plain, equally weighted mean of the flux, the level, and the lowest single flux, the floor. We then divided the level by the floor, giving 1.11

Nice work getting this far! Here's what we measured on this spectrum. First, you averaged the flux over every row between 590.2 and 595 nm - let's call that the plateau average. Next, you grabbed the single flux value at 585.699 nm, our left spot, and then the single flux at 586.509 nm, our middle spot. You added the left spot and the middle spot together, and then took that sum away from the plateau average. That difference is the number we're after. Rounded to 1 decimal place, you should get -14.4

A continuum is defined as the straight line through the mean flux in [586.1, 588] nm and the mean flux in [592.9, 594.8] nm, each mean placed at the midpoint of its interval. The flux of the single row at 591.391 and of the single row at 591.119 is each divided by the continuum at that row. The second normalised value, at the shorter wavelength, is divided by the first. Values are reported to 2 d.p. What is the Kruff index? 0.98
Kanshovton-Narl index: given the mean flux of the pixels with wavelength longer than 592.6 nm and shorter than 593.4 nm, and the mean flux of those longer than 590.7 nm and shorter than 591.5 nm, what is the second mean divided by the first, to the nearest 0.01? 1.00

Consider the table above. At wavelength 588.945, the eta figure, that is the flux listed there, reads 12.42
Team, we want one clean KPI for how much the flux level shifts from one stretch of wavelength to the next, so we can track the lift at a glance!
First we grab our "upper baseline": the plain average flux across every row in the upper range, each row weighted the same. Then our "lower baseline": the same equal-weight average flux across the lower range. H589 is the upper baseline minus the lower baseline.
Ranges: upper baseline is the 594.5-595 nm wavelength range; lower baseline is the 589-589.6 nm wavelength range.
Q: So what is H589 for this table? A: 3.1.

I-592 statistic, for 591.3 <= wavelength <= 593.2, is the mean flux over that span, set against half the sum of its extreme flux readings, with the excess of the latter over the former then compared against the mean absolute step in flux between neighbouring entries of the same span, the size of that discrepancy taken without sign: 0.41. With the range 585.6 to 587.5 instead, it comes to 0.19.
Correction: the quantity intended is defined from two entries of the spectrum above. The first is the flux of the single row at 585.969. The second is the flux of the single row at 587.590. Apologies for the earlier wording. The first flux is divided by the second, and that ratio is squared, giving 0.96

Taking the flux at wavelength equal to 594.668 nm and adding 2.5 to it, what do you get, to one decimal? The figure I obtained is 18.1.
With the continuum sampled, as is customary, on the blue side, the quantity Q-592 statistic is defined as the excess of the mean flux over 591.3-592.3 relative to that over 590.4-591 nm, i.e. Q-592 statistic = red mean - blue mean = 1.7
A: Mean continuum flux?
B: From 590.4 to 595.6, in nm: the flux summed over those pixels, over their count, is 14.8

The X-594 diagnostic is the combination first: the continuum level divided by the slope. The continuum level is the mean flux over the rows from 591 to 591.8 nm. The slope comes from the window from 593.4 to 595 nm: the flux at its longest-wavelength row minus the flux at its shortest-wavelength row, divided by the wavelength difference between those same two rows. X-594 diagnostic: 36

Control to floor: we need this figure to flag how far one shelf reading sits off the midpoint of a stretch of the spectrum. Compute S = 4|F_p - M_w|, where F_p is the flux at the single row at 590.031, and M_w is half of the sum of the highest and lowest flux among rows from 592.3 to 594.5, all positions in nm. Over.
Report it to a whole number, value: 4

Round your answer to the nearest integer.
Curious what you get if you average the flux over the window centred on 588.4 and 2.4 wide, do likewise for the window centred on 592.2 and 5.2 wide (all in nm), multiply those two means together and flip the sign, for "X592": -200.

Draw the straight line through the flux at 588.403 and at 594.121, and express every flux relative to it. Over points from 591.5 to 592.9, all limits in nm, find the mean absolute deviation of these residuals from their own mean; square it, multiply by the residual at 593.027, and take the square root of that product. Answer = 0.25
